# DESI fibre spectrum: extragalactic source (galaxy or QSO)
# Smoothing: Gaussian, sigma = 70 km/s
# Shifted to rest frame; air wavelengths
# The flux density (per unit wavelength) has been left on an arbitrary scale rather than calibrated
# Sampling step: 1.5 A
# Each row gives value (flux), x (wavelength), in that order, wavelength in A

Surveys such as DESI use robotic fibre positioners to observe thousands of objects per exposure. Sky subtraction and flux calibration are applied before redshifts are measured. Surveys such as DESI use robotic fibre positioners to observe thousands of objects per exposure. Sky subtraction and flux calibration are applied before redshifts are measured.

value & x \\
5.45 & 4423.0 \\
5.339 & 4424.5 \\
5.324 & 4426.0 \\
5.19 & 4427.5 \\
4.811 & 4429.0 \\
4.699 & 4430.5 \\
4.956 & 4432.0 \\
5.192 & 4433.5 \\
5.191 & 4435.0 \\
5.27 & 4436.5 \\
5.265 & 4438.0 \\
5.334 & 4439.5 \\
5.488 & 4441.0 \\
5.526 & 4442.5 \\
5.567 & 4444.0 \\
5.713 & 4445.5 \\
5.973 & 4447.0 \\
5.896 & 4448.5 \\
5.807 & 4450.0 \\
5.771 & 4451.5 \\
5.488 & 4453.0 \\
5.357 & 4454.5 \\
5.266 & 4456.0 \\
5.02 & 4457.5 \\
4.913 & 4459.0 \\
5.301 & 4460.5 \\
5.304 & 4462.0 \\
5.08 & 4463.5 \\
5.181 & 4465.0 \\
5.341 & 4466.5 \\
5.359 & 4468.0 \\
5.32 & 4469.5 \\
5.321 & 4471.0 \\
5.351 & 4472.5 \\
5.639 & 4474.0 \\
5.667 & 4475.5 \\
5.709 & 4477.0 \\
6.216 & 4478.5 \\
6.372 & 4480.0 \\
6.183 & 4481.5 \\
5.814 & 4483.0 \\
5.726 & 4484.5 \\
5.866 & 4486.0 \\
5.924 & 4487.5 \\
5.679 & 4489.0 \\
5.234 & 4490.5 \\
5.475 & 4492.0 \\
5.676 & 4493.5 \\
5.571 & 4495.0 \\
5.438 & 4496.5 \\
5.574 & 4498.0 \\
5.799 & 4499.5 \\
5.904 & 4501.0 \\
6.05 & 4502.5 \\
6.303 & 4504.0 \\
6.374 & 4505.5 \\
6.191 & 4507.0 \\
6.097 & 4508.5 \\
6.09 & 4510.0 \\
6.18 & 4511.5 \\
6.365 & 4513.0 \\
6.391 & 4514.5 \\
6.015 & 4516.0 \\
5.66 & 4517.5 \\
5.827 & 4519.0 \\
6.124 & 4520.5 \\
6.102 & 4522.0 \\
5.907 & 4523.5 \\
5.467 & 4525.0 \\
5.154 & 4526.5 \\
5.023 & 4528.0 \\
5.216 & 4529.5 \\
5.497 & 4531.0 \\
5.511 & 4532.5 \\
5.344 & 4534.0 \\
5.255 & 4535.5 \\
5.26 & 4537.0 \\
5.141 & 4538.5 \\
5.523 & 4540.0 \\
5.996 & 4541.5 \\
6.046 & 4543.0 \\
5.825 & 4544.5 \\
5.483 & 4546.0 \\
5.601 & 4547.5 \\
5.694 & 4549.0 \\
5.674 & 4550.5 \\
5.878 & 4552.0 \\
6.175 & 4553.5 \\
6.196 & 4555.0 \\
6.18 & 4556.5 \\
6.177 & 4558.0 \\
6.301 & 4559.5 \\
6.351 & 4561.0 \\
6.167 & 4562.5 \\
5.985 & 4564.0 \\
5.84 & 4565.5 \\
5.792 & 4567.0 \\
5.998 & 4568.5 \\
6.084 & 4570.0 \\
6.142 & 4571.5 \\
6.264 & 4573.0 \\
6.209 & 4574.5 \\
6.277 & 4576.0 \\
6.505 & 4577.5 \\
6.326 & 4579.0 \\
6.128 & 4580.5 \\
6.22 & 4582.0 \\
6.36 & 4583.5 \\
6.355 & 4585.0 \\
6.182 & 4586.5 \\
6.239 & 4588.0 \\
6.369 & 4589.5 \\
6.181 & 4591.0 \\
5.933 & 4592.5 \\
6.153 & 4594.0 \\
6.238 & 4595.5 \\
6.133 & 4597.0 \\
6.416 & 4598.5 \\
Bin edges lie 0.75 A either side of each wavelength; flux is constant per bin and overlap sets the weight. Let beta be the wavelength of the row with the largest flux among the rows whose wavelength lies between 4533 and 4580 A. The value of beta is 4577.5 A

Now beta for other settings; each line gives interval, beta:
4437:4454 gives 4447.0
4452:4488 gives 4480.0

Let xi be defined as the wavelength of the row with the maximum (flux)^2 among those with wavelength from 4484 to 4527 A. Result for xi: 4514.5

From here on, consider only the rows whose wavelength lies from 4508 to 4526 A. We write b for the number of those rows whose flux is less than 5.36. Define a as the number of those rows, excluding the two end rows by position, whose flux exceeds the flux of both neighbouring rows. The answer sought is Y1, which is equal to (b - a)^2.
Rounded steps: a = 2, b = 0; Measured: 4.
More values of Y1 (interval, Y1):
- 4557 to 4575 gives 4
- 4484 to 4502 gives 1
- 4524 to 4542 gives 25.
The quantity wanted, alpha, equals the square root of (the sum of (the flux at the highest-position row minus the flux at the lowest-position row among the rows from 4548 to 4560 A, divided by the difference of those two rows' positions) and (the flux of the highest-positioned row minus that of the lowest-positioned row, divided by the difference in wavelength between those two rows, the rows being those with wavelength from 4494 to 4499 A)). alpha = 0.24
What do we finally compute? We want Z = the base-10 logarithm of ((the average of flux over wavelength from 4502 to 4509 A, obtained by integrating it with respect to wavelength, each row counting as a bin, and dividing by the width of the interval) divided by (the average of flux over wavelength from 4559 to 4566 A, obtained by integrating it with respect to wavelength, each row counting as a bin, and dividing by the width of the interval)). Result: 0.01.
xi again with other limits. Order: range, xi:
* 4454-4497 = 4480.0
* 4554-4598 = 4577.5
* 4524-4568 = 4561.0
